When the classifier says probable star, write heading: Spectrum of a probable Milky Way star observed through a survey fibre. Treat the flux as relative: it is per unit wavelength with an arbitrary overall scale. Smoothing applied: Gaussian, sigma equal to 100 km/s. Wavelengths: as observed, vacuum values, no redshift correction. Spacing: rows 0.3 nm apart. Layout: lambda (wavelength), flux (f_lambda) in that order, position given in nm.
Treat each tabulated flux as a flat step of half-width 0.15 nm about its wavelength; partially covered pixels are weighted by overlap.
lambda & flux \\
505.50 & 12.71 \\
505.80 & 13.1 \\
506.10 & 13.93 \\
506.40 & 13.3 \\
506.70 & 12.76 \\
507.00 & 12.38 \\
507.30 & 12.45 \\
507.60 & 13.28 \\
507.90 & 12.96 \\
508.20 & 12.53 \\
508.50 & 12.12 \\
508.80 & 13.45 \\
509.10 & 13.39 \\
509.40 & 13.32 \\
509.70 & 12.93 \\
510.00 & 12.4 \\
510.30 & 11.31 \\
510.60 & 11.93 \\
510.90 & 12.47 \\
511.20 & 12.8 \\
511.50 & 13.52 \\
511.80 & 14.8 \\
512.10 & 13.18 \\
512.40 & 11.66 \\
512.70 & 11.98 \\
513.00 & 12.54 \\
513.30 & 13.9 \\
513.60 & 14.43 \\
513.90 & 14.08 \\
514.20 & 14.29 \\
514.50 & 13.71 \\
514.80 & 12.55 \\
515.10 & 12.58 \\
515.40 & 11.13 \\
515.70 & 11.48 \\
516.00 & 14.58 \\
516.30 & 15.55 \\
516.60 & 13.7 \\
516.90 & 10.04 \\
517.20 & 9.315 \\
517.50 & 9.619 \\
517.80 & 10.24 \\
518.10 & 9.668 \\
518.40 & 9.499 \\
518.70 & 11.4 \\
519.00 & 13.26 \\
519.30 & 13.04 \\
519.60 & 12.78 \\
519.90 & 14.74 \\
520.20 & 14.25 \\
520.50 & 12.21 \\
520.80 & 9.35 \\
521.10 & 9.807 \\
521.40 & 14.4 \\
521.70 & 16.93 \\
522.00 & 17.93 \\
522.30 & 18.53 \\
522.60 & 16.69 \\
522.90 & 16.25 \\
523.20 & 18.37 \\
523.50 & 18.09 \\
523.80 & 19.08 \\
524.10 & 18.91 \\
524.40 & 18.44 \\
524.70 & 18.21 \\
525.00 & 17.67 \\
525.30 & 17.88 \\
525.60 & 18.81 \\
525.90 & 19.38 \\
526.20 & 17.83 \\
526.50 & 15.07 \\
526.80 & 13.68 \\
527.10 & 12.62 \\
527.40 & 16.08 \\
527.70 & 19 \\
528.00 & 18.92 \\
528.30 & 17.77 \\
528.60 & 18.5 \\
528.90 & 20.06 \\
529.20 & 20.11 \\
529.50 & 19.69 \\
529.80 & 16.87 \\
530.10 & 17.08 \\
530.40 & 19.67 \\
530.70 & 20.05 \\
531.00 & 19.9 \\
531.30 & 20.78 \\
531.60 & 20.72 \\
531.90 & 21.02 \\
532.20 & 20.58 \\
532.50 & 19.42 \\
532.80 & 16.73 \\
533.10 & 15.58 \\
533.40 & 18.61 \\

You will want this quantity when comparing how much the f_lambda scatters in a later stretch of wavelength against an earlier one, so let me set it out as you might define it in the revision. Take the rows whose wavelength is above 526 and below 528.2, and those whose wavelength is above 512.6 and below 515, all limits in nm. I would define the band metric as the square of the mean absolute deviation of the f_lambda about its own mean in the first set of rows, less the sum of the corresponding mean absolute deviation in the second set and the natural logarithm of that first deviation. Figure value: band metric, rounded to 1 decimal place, 2.7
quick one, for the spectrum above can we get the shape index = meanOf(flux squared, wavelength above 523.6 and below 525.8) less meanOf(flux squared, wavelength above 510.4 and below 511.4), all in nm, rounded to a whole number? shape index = 186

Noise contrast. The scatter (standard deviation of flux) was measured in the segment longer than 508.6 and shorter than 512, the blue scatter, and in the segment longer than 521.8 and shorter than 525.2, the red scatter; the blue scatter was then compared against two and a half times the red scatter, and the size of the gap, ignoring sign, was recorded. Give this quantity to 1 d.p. 1.2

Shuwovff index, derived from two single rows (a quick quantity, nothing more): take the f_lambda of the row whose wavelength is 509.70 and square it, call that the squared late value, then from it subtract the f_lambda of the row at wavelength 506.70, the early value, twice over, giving 142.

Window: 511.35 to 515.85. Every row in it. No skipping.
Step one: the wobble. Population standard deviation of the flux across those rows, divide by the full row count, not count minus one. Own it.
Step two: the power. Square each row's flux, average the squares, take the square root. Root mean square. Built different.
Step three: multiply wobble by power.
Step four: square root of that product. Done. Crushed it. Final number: 3.8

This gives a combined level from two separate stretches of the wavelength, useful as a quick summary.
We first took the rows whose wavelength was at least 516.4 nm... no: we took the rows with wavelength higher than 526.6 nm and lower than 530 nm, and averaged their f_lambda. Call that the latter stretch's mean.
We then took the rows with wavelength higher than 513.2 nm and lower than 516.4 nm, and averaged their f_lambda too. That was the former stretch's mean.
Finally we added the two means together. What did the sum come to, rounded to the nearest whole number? 31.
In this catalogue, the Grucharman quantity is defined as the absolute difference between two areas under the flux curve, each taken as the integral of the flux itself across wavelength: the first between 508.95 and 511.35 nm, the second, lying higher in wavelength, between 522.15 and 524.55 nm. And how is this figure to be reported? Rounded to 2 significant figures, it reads 13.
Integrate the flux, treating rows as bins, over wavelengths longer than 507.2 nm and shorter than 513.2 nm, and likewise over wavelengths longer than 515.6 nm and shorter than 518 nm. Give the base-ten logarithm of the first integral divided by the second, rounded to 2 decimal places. 0.43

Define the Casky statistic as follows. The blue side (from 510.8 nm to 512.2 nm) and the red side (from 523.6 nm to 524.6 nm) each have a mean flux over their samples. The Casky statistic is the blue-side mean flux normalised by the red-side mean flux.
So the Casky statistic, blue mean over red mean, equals 0.71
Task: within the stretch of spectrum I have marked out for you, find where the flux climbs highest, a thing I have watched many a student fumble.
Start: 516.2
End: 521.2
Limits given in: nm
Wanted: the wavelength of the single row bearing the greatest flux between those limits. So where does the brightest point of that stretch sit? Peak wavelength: 516.30 nm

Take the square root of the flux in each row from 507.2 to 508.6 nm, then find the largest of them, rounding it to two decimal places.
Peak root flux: 3.64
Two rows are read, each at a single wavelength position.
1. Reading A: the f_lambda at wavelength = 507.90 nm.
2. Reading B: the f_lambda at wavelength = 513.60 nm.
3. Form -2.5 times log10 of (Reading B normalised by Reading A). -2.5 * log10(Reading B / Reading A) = -0.12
